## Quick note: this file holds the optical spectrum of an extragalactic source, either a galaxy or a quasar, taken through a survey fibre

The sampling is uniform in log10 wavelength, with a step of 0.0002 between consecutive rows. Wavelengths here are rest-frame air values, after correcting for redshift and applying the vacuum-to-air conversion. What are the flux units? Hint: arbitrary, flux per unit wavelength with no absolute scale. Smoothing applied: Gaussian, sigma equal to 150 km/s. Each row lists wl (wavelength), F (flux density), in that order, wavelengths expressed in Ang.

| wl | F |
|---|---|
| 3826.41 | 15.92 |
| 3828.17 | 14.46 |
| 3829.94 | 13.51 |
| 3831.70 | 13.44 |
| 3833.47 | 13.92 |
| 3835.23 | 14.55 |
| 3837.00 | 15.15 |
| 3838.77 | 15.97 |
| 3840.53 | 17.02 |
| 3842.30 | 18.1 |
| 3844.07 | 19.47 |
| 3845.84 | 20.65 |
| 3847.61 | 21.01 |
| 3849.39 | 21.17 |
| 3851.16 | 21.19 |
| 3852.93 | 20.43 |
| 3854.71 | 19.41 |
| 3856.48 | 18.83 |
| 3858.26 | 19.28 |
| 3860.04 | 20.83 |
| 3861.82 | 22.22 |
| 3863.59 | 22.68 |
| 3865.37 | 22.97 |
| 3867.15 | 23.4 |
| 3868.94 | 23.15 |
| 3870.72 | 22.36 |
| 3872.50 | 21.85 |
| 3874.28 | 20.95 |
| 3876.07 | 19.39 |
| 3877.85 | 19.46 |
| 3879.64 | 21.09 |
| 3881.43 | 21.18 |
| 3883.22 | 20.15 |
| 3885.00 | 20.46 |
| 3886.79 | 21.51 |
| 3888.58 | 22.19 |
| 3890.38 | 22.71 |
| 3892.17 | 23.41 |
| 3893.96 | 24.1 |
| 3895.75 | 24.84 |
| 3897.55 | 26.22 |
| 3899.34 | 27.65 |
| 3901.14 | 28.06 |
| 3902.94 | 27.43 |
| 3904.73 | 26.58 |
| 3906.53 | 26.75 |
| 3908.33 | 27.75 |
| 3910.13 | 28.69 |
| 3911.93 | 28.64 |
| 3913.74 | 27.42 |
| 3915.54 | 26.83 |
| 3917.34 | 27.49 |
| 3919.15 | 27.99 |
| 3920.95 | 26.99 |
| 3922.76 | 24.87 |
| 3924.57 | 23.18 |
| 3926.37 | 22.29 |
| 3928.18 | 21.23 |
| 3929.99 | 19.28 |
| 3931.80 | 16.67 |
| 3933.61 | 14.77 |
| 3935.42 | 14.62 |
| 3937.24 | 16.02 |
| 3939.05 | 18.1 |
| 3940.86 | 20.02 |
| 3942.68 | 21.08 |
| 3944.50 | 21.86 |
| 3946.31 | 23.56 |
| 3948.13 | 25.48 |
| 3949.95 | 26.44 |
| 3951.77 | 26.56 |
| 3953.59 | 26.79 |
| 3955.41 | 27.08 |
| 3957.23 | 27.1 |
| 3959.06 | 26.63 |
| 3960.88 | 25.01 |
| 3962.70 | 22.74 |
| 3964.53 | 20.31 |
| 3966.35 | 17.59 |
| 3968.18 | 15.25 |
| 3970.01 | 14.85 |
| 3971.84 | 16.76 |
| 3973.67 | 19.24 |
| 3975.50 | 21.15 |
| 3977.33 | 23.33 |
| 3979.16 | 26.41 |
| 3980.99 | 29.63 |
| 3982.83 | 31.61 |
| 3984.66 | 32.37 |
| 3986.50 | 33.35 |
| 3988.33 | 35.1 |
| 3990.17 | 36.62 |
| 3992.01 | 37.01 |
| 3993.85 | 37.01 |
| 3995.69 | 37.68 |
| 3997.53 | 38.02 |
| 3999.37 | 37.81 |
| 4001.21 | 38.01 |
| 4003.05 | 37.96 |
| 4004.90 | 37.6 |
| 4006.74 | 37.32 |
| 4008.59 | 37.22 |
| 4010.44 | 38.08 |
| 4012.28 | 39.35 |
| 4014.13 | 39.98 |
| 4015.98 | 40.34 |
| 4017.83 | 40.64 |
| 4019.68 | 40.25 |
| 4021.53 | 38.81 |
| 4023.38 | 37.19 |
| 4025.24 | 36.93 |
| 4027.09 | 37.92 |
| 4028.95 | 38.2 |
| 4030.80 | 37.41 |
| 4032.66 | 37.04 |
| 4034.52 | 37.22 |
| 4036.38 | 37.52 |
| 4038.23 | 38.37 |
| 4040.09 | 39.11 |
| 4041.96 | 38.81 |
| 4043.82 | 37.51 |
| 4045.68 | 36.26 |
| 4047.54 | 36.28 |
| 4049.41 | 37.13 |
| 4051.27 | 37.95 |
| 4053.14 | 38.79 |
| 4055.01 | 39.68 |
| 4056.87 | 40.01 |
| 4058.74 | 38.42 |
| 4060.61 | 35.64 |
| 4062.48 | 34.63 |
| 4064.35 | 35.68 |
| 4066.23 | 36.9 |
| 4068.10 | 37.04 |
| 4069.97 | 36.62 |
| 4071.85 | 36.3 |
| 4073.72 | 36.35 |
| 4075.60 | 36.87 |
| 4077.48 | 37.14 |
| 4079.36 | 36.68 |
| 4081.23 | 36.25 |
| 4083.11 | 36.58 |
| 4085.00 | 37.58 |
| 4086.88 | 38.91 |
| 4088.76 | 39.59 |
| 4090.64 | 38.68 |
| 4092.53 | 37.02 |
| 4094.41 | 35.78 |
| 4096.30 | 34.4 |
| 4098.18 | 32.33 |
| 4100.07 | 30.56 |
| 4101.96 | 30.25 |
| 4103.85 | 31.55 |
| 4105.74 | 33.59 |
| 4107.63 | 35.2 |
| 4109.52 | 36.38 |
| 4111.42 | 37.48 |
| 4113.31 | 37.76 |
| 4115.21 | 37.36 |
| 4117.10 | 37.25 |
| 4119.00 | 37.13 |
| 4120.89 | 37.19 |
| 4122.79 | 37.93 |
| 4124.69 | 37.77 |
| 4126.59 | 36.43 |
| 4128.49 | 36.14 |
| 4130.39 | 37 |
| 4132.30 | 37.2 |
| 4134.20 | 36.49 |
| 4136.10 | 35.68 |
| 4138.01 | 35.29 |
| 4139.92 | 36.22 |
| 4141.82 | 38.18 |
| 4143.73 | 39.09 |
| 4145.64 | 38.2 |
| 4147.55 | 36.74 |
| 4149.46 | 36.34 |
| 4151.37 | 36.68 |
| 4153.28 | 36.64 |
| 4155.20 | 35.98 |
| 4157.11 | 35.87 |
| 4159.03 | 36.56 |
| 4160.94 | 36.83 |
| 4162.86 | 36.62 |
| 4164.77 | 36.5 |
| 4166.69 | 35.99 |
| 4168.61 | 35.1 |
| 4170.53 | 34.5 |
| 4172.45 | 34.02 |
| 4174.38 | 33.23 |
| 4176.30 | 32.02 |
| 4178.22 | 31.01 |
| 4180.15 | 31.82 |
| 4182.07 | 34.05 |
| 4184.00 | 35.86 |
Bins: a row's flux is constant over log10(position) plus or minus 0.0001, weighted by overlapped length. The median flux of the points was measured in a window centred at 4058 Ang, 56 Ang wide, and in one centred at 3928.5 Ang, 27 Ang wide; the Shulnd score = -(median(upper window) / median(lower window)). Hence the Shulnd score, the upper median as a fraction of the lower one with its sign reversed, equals -1.75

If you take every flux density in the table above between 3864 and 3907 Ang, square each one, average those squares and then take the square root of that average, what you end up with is 23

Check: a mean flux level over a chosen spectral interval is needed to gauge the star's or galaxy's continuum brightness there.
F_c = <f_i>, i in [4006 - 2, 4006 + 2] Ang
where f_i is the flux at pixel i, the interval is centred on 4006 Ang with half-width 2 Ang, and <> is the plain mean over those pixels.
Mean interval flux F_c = 37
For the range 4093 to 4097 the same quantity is 35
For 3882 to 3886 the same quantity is 20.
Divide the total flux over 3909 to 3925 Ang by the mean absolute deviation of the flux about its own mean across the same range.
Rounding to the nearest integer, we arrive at 187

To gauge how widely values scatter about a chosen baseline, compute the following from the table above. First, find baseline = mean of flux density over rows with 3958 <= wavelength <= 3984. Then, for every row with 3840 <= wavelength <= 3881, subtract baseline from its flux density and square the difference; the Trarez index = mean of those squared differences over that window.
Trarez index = 5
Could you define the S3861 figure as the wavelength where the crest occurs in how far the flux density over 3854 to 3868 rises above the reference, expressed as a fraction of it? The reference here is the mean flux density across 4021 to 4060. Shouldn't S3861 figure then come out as 3867.15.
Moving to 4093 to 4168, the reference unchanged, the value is 4143.73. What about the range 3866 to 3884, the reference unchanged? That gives 3867.15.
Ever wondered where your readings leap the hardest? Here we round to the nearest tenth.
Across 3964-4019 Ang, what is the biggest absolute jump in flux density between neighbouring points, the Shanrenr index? 3.2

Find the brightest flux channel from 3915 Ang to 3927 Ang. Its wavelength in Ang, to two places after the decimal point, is 3919.15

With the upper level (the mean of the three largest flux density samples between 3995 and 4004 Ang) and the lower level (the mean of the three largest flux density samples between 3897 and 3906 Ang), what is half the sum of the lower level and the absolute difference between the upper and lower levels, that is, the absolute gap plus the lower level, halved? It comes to 19.0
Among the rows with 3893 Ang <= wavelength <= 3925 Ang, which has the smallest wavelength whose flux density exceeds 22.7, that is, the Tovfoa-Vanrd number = 3893.96 Ang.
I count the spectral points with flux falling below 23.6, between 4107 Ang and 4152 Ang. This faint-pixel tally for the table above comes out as 0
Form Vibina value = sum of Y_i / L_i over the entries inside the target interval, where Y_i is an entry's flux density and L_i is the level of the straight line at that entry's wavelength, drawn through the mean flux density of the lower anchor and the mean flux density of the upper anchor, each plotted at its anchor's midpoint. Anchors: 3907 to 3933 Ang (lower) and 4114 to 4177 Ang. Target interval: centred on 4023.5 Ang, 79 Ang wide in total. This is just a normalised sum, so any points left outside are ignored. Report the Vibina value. 54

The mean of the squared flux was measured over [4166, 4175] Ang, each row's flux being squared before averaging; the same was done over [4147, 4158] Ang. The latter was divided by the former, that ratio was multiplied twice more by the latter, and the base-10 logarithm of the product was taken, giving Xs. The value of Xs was 6.29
